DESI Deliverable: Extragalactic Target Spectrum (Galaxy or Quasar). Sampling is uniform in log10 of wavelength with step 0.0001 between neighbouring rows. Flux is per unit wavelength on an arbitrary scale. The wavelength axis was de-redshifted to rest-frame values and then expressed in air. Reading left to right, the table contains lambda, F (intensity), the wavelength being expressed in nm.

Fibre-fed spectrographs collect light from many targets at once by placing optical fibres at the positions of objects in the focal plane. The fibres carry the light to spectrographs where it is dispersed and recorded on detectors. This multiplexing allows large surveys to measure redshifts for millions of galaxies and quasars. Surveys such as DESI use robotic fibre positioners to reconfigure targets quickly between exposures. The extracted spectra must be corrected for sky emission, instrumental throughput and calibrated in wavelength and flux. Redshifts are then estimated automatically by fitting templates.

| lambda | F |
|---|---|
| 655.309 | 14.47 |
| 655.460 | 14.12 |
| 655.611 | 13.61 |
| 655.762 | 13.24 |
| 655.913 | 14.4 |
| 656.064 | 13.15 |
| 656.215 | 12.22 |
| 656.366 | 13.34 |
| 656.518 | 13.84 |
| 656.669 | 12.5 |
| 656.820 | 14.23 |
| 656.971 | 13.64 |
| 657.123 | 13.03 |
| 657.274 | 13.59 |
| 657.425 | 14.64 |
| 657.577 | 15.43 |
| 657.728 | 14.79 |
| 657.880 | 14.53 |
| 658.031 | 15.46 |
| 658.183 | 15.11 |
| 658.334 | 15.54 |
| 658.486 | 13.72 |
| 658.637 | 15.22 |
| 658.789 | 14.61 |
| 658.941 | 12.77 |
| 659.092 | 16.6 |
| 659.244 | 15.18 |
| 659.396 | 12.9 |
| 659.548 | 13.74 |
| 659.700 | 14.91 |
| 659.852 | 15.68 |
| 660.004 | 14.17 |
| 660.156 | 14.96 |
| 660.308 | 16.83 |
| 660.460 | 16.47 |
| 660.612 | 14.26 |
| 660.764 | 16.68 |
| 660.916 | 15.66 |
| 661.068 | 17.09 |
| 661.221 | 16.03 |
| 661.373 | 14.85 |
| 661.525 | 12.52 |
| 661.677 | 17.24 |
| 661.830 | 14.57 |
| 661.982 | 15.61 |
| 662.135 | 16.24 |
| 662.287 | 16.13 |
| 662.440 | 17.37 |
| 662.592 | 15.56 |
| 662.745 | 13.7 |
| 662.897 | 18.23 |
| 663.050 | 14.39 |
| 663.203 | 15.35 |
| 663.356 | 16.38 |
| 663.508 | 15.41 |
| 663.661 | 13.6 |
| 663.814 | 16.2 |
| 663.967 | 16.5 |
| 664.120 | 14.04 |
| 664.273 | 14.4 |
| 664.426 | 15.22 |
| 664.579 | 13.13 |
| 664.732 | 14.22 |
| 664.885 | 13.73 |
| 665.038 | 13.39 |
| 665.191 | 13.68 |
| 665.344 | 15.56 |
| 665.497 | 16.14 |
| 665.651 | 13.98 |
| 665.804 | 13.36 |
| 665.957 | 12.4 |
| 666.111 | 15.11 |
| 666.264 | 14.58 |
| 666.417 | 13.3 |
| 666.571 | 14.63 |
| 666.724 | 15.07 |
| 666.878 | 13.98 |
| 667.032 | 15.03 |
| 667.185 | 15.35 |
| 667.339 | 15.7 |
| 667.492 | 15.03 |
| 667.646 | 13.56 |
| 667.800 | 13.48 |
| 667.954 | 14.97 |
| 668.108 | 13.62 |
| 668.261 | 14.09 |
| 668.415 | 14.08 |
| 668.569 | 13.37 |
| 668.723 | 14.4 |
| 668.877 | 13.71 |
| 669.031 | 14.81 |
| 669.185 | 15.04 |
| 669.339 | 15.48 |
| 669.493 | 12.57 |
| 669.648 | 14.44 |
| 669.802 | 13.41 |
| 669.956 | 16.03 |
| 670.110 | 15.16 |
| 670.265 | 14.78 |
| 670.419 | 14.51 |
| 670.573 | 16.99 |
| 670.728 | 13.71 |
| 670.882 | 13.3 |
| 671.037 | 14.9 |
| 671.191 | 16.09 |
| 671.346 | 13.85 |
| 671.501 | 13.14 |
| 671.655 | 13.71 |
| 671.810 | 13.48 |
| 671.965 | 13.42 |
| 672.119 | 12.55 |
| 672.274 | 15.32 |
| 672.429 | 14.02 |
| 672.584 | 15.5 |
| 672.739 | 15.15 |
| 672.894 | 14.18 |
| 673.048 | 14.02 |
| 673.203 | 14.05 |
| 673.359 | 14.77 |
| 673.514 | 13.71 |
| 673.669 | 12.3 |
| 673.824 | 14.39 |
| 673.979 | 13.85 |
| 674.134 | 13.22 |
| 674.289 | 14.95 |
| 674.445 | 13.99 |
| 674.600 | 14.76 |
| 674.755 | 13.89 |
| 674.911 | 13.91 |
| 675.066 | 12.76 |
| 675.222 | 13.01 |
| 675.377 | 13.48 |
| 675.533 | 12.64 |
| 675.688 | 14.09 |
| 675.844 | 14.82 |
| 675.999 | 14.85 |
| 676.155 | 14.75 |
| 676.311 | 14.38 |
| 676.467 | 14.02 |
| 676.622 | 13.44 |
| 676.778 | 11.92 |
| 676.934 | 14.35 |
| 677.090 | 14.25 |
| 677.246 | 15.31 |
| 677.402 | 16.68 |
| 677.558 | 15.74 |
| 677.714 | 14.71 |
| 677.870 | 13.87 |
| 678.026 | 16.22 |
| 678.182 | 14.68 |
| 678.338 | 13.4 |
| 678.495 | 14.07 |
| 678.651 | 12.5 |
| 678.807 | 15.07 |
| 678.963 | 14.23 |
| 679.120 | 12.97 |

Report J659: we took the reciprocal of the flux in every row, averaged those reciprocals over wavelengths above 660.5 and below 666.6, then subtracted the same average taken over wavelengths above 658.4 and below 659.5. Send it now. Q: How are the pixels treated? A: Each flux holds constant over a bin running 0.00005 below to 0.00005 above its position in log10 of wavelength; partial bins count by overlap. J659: -0.003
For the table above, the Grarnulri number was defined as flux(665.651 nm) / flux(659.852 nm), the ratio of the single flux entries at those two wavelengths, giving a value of 0.89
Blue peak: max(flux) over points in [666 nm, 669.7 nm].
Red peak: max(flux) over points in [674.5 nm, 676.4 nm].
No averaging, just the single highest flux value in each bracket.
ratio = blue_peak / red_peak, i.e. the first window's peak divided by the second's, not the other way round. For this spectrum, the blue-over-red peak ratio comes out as 1.06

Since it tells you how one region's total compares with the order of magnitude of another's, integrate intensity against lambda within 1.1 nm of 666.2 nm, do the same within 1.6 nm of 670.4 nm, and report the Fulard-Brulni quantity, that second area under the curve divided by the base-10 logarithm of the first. 31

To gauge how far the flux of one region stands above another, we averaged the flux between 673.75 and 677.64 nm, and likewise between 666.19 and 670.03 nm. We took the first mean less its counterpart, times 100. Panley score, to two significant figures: -25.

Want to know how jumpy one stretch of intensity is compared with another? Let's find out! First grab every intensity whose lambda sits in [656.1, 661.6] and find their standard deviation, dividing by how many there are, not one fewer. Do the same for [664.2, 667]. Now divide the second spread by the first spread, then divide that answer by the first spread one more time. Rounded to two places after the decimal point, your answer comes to 0.56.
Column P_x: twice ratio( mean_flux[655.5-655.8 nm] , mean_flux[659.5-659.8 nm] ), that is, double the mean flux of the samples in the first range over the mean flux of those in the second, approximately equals 1.87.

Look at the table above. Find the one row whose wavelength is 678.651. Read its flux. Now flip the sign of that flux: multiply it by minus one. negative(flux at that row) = -12.5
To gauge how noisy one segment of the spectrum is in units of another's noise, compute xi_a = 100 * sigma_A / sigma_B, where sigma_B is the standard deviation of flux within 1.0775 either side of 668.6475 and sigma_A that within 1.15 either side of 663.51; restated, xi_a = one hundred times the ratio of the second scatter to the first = 184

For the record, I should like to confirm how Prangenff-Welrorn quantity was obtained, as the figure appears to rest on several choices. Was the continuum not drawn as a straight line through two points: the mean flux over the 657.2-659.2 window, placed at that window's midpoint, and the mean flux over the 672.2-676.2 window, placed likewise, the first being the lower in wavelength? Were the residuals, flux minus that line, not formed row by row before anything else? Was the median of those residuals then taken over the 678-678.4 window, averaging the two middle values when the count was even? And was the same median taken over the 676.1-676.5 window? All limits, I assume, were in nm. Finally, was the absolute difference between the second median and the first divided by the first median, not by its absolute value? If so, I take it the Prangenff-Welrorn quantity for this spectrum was 0.50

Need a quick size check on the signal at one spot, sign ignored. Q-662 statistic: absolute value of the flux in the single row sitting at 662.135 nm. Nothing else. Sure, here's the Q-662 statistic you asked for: 16.2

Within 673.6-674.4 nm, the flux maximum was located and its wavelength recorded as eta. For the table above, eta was 674.289 nm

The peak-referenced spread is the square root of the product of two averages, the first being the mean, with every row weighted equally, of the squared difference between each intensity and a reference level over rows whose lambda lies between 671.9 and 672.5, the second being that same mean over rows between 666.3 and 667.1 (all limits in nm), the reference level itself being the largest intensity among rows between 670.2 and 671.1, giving 8.9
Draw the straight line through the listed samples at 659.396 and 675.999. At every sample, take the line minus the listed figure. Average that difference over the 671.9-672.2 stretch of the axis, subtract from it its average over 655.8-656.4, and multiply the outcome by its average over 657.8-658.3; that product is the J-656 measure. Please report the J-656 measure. -5.0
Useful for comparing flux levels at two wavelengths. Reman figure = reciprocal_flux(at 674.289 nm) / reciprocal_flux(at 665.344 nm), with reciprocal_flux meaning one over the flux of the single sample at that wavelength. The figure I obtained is 1.04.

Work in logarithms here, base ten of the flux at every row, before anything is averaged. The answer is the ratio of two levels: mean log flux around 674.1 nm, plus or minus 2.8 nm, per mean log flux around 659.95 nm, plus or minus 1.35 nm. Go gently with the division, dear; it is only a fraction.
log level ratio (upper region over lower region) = 0.97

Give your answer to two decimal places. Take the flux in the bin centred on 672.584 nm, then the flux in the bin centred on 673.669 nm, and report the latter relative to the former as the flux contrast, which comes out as 0.79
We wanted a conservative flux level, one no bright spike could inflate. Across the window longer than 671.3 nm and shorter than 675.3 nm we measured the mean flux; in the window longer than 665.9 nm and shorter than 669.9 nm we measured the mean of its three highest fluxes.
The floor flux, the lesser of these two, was 13.92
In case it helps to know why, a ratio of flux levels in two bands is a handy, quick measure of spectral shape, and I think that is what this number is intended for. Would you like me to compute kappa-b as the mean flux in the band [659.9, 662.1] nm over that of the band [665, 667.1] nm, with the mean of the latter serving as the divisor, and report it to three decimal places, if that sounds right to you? 1.084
